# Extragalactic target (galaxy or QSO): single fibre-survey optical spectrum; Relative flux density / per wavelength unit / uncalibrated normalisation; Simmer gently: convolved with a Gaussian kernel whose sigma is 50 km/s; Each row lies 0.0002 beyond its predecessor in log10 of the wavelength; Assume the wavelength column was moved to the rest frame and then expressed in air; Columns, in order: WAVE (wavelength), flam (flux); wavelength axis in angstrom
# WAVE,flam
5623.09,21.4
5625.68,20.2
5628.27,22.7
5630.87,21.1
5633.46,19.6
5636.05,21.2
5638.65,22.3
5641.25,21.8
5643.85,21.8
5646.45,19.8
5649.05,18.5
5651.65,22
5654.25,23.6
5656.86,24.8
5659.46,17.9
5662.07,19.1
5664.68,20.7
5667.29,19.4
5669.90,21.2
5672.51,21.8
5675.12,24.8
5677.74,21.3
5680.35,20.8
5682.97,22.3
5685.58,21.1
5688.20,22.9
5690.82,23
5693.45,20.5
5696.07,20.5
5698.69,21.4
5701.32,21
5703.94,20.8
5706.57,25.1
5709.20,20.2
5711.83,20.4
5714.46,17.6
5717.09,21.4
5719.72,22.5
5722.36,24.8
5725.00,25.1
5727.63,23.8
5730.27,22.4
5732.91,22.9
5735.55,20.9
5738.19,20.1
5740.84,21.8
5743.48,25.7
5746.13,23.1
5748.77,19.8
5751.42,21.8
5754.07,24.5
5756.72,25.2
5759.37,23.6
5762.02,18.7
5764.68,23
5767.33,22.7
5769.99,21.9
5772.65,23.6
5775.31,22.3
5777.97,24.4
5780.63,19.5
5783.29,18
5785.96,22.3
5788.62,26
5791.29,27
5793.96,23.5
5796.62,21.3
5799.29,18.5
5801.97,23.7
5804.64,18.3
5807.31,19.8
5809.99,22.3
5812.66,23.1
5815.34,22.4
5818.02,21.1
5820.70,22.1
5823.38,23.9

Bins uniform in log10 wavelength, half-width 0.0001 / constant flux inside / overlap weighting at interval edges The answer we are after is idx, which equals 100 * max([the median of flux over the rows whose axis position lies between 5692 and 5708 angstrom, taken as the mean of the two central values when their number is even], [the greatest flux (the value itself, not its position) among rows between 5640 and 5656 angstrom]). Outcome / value 2360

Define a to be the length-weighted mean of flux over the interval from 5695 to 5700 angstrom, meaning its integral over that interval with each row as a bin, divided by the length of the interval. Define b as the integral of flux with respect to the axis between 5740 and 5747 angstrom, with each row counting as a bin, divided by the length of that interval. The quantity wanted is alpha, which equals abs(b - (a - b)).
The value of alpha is 26.4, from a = 21.0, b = 23.7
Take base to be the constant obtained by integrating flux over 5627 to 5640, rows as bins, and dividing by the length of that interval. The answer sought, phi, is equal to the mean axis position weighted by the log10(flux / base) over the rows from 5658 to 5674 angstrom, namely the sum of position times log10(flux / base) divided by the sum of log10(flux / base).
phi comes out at 5662.0 angstrom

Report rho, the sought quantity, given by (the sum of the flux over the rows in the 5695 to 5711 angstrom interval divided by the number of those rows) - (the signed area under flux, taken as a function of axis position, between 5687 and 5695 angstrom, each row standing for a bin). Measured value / -155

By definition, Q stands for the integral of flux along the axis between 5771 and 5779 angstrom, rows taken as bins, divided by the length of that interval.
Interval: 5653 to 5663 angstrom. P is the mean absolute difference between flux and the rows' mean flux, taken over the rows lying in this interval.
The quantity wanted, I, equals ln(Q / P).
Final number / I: 2.1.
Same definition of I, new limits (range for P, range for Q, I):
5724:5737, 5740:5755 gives 3.0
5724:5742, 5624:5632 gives 2.8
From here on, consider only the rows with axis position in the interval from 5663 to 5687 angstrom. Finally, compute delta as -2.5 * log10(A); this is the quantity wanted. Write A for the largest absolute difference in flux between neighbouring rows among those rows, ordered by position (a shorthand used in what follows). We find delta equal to -1.36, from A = 3.5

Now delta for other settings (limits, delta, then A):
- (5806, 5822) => -0.99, 2.5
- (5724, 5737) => -0.75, 2.0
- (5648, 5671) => -2.10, 6.9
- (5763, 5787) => -1.73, 4.9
